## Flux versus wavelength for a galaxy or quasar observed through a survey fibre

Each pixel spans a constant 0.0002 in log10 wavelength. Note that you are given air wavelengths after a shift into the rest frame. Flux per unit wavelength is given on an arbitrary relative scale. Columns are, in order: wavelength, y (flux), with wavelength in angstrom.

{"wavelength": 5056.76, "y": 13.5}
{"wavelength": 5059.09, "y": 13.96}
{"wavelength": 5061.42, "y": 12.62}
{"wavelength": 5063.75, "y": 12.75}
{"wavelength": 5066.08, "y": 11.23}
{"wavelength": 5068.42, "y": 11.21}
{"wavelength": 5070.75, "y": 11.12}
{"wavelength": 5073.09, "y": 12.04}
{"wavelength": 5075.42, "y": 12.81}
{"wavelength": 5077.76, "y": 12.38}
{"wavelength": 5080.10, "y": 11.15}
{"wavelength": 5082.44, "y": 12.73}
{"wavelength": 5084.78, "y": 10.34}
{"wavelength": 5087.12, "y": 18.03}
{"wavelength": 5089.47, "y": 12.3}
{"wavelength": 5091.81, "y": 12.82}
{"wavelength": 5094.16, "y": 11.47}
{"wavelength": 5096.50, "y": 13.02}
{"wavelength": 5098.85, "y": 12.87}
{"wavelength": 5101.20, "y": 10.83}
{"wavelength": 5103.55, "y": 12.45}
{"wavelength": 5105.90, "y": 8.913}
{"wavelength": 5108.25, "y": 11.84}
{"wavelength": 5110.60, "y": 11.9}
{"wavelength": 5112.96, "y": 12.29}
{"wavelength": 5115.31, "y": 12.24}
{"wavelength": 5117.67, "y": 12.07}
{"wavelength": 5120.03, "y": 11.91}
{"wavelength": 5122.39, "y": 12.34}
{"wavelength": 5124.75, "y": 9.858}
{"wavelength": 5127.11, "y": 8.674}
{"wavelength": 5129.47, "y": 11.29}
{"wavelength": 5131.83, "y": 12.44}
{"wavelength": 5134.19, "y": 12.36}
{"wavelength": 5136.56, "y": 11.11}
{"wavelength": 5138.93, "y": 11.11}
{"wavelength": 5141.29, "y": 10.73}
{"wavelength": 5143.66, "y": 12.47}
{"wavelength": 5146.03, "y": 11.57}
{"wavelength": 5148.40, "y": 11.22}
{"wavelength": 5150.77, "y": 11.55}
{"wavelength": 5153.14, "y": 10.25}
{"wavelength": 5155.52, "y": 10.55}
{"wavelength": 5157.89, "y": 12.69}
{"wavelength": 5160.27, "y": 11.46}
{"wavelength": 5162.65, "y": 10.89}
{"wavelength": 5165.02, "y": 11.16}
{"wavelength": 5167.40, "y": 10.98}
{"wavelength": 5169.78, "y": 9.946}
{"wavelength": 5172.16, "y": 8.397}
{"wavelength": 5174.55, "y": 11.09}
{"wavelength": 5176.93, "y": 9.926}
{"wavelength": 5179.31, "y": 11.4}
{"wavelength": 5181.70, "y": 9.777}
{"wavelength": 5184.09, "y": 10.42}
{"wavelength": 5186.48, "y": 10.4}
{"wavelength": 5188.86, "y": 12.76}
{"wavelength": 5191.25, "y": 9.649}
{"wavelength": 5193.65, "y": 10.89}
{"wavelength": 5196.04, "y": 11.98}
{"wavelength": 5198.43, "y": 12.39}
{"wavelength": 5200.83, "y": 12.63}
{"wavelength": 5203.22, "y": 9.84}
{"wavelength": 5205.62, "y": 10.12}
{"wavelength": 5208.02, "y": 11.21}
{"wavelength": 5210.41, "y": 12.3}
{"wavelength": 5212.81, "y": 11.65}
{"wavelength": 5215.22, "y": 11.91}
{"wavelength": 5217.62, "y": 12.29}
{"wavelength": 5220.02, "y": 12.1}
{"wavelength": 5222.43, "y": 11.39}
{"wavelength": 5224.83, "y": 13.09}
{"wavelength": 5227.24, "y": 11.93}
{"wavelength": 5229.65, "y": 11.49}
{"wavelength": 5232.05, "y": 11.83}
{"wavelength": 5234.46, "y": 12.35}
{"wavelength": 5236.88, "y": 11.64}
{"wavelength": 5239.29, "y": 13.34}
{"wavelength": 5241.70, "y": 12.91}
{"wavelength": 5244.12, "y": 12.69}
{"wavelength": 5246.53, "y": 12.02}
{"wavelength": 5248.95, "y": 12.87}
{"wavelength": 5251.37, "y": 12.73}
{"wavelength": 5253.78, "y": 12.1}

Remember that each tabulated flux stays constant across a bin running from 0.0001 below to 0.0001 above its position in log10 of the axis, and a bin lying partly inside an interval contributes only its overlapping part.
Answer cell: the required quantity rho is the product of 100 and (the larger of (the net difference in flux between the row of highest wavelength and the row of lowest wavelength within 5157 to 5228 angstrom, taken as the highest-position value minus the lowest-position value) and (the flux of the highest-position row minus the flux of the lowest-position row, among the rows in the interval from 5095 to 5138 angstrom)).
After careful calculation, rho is -76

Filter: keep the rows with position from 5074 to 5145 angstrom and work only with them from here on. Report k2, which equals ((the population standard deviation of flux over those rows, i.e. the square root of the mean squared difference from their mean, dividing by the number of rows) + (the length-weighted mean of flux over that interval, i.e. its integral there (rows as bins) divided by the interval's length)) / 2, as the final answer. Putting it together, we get 6.74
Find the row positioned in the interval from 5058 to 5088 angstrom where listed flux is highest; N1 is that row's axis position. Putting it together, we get 5087.12 angstrom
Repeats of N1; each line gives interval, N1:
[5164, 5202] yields 5188.86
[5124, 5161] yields 5157.89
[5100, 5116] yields 5103.55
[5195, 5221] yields 5200.83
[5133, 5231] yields 5224.83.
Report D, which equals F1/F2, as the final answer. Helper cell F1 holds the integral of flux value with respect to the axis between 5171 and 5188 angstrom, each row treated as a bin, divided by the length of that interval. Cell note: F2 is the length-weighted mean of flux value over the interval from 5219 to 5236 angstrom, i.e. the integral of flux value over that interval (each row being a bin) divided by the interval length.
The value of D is 0.85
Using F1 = 10.3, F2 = 12.0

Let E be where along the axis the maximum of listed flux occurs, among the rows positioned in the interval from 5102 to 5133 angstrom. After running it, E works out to 5103.55 angstrom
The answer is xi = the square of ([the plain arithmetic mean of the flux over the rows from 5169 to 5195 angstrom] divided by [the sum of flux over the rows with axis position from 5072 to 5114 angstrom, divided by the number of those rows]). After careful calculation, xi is 0.7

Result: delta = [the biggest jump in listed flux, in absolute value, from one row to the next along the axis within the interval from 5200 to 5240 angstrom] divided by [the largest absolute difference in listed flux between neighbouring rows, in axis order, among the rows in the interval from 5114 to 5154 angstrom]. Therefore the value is 1.1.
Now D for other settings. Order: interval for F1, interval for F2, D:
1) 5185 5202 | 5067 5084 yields 0.97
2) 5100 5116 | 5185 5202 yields 1.00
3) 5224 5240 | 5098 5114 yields 1.05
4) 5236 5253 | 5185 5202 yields 1.10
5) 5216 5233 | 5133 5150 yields 1.04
